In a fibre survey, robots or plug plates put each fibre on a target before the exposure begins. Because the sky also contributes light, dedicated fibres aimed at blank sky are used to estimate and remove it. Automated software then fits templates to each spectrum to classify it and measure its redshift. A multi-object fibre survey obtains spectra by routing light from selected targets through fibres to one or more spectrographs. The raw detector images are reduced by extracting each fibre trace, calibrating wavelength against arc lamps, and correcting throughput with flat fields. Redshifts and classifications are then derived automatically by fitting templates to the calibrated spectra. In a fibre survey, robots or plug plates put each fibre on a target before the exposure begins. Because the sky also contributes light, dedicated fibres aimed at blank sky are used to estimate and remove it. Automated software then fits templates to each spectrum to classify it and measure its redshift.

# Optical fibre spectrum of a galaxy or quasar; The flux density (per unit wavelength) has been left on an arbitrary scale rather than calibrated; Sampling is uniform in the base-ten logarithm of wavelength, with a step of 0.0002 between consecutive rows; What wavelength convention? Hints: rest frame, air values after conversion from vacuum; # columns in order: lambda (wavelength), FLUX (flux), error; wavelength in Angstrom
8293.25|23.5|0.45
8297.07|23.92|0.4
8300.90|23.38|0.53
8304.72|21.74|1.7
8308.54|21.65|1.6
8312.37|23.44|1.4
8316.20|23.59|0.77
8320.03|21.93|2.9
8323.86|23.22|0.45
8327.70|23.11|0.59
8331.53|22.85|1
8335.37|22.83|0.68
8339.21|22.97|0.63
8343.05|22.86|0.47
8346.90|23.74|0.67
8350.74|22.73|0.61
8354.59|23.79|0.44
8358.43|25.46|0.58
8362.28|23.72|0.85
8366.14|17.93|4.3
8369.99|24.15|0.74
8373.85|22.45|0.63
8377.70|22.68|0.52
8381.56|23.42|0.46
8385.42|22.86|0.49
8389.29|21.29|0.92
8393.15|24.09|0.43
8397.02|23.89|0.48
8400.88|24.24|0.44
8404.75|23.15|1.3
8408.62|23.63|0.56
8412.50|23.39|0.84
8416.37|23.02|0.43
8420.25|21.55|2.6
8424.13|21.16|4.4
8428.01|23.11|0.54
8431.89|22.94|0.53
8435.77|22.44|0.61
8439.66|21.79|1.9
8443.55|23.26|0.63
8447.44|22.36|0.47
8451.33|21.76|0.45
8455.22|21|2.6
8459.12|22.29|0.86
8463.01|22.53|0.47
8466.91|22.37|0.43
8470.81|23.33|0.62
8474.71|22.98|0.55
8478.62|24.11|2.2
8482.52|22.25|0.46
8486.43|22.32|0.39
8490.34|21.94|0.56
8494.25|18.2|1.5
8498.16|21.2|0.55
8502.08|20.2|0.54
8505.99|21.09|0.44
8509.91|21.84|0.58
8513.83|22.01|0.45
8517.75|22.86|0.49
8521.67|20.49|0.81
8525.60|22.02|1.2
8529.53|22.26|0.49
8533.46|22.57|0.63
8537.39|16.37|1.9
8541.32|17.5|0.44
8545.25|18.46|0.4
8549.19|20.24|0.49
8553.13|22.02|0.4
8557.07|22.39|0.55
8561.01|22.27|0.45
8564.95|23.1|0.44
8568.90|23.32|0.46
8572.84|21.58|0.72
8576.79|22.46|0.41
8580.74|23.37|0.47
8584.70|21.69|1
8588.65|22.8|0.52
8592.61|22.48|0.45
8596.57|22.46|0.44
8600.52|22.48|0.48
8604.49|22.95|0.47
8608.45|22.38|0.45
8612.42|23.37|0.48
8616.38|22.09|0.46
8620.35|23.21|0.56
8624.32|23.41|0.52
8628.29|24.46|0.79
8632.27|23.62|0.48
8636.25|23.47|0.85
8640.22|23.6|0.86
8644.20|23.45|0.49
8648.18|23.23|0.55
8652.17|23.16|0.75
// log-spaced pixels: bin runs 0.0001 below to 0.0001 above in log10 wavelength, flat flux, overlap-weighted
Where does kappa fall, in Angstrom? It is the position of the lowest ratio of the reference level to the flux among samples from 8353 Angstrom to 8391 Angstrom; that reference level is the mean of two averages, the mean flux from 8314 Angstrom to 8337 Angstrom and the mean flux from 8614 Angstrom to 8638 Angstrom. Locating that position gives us 8358.43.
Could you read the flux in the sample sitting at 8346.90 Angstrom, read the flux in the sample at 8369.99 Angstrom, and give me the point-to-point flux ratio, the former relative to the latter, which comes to 0.98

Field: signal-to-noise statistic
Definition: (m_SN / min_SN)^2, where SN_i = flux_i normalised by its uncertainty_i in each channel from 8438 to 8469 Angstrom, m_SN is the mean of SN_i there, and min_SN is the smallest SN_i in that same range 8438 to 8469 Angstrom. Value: 19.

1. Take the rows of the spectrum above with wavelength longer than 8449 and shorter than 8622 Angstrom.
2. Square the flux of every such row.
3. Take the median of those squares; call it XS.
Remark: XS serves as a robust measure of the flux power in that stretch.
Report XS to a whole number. 496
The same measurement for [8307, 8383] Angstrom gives 531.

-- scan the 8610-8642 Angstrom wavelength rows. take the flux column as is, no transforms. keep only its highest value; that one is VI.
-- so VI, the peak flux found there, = 24.46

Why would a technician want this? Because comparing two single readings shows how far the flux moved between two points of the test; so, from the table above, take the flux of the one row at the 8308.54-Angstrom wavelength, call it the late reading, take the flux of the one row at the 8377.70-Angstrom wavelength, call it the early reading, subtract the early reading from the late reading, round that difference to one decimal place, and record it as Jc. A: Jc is -1.0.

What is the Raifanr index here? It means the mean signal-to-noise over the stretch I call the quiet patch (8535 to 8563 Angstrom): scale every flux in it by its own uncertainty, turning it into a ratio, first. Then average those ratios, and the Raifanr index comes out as 40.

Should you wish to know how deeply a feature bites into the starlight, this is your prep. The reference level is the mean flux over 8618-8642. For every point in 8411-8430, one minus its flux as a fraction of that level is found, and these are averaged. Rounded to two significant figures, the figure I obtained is 0.050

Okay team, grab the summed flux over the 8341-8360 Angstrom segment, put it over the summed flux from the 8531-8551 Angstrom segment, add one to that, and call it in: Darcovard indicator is 2.25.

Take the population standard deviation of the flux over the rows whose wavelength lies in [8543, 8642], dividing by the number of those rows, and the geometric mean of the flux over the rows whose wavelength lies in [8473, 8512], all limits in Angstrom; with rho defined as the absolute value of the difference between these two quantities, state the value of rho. 20.4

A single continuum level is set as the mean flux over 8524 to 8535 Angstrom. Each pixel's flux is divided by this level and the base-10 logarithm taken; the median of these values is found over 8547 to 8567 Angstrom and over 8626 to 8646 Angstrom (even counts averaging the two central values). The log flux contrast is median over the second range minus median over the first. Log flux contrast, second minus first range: 0.025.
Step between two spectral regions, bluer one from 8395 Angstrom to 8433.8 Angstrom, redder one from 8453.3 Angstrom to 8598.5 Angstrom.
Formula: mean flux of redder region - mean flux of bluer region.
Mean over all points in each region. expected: -1.3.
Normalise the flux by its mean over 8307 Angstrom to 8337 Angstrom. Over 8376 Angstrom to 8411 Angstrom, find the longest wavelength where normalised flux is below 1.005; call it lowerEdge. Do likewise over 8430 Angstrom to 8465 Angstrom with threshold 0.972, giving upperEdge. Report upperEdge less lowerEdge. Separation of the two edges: 65.9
